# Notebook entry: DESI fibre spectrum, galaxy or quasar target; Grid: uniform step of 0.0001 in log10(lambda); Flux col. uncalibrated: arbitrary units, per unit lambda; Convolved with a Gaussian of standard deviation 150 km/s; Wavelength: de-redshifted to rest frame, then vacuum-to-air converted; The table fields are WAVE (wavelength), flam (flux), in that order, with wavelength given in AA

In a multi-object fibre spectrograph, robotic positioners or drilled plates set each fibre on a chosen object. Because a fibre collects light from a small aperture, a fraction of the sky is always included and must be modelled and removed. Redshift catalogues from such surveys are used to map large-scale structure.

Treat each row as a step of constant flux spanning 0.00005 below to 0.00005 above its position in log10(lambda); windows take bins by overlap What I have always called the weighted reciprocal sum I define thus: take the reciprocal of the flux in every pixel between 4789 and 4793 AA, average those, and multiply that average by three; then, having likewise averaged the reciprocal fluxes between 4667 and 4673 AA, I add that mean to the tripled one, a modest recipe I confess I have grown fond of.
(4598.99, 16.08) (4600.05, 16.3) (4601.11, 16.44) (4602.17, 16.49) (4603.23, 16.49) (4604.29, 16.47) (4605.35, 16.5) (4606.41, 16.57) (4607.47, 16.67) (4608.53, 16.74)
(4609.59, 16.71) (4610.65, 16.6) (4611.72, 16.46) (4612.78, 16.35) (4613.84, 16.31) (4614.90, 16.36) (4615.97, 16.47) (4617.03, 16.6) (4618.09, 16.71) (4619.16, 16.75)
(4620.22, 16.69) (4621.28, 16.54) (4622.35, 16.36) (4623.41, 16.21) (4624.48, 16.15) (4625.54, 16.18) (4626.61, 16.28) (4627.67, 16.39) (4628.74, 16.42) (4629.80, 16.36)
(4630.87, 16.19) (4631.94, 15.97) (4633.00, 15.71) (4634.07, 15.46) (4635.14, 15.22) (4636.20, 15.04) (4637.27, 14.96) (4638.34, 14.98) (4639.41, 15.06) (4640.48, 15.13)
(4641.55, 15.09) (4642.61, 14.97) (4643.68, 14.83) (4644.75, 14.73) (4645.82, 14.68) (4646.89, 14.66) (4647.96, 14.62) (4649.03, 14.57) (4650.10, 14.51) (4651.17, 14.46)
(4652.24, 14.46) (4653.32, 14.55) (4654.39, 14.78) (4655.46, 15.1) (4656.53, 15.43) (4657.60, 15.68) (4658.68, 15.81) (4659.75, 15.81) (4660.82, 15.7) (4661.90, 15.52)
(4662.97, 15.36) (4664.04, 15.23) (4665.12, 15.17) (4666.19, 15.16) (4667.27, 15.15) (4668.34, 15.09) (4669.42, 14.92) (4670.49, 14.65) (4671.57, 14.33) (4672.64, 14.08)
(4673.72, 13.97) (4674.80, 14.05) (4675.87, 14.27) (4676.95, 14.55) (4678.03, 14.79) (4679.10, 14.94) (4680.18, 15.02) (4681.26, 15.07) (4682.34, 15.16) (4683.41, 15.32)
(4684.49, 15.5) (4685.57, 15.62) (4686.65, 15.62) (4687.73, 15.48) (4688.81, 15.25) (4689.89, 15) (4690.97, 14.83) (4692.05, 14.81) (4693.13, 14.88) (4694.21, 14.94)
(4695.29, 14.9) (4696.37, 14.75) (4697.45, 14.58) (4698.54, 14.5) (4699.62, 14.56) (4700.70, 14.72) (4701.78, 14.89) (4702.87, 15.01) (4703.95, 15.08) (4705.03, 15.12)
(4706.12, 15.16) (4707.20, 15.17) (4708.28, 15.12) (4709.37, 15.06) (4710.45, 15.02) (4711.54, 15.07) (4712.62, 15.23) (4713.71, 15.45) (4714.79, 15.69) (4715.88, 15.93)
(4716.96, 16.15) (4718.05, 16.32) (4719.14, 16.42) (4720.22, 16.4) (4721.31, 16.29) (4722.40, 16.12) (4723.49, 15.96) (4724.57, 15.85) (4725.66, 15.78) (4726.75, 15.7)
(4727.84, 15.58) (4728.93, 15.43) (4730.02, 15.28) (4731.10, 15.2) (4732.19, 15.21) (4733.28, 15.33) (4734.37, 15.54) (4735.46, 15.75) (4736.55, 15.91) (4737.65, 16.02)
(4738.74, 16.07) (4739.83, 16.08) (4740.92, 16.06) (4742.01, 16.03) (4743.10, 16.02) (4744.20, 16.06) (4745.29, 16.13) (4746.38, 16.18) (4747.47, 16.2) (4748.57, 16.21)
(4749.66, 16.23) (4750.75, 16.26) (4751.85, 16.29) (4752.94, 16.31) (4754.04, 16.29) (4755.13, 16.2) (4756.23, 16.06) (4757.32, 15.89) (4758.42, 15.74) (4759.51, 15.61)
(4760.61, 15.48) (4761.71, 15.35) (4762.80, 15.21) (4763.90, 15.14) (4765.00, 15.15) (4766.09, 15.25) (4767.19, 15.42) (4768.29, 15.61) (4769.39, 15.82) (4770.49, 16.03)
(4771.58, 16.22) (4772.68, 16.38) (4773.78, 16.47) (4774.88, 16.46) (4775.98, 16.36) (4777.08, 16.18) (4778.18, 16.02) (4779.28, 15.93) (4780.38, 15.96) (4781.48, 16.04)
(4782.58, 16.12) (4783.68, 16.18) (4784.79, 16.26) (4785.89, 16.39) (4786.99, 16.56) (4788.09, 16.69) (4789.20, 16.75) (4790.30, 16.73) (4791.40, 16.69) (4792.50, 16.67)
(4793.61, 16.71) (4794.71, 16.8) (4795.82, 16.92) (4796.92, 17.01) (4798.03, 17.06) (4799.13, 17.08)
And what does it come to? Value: 0.248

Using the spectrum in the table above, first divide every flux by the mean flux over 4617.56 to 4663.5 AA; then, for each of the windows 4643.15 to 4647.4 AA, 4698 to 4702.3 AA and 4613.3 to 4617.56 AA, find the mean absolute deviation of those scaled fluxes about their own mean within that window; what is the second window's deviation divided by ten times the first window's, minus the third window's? 0.244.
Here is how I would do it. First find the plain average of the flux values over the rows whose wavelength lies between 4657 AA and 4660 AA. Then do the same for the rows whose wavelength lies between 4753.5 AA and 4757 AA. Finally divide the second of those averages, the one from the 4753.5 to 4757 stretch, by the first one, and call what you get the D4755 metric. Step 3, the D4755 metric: 1.03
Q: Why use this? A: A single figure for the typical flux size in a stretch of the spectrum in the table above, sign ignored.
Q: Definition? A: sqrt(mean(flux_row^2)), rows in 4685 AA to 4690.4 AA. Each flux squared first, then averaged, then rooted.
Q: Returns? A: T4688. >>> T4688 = 15.4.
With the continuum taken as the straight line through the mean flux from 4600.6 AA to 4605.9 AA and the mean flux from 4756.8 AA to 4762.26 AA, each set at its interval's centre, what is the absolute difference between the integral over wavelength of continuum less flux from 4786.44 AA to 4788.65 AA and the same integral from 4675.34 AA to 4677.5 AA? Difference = 6.2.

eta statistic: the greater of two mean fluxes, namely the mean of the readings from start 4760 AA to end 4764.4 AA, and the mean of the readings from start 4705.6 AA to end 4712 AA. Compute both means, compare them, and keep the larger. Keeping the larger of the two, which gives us 15.3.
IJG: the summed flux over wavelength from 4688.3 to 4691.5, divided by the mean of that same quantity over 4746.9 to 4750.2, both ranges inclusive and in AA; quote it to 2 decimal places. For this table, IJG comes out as 2.78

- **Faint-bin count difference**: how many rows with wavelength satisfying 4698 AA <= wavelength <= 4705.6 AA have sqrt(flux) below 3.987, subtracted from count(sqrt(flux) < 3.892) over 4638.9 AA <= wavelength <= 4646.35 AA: 0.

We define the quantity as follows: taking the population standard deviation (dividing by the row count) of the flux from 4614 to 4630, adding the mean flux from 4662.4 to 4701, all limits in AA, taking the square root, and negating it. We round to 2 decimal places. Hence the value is -3.88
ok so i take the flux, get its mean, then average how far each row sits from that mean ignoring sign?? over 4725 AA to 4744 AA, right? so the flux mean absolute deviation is 0.28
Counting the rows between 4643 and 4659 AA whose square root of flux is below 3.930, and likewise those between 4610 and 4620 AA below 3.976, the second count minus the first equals -13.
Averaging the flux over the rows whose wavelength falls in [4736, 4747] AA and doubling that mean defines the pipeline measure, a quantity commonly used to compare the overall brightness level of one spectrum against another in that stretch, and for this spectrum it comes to 32.1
